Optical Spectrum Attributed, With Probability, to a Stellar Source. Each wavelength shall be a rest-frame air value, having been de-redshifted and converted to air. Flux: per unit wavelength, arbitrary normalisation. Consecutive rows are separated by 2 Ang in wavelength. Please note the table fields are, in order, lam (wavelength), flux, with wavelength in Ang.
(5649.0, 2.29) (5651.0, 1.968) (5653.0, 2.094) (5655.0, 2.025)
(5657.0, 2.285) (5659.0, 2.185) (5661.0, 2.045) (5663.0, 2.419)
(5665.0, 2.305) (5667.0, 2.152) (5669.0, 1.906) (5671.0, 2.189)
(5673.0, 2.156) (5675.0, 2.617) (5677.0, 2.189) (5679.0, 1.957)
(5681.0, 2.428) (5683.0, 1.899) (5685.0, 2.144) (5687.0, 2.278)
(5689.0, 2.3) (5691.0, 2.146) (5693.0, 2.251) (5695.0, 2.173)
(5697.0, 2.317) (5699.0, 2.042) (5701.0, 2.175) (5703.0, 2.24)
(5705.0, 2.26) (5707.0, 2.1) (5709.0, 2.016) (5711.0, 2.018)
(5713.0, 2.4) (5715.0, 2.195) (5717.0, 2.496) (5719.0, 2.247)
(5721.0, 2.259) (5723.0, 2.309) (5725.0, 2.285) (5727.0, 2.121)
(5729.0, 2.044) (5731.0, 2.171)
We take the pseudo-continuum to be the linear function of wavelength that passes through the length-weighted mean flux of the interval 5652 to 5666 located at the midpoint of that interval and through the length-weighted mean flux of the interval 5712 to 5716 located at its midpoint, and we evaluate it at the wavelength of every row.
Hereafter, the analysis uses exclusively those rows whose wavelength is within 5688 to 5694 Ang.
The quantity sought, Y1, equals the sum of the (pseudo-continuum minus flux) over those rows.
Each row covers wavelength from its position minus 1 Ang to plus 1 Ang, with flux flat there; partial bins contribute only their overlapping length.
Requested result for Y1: 0.07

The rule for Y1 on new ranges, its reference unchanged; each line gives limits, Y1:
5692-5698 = 0.04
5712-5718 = -0.19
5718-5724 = 0.12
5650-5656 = 0.46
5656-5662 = 0.07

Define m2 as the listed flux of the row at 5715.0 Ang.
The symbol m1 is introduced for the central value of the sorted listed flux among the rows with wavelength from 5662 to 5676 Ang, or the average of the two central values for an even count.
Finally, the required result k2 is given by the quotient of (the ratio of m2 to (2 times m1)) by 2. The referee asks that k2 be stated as 0.251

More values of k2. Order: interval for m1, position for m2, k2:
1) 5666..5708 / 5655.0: 0.233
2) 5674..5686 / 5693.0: 0.260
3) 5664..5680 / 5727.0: 0.244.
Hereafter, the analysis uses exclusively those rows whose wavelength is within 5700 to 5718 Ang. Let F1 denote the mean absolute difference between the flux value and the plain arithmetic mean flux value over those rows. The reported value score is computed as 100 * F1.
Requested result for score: 12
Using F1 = 0.12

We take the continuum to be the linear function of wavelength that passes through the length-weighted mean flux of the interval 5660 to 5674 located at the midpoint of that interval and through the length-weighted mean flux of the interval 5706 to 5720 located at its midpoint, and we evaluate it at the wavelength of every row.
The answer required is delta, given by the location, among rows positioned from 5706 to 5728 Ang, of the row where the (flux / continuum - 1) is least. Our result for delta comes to 5709.0 Ang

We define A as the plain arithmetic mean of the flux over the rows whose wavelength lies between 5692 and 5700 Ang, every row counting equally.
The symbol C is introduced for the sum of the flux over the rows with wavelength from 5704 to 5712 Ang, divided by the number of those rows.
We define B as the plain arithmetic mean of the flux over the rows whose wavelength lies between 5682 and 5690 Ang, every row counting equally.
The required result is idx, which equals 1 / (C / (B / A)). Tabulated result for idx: 0.468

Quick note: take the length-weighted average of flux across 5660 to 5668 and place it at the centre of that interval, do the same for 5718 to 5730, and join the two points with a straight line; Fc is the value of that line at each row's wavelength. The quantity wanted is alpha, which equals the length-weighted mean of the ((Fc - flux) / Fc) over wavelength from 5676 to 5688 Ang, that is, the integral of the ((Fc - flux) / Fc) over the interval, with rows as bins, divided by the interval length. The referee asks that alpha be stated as 0.034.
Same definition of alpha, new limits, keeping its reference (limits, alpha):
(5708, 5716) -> 0.026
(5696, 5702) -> 0.018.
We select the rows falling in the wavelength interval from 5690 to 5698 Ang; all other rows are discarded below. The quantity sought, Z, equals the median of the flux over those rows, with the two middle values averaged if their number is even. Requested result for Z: 2.21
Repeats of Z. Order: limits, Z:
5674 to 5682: 2.31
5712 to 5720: 2.32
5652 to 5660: 2.14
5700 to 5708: 2.21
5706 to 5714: 2.06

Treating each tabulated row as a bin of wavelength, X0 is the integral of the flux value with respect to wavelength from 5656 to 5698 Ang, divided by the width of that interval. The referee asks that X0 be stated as 2.21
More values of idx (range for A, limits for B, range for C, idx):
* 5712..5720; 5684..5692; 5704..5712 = 0.453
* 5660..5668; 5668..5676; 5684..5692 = 0.448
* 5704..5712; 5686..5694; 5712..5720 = 0.458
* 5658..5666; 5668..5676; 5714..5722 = 0.431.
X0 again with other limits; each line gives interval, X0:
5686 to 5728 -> 2.22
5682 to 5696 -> 2.17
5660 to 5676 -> 2.22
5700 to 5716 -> 2.18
